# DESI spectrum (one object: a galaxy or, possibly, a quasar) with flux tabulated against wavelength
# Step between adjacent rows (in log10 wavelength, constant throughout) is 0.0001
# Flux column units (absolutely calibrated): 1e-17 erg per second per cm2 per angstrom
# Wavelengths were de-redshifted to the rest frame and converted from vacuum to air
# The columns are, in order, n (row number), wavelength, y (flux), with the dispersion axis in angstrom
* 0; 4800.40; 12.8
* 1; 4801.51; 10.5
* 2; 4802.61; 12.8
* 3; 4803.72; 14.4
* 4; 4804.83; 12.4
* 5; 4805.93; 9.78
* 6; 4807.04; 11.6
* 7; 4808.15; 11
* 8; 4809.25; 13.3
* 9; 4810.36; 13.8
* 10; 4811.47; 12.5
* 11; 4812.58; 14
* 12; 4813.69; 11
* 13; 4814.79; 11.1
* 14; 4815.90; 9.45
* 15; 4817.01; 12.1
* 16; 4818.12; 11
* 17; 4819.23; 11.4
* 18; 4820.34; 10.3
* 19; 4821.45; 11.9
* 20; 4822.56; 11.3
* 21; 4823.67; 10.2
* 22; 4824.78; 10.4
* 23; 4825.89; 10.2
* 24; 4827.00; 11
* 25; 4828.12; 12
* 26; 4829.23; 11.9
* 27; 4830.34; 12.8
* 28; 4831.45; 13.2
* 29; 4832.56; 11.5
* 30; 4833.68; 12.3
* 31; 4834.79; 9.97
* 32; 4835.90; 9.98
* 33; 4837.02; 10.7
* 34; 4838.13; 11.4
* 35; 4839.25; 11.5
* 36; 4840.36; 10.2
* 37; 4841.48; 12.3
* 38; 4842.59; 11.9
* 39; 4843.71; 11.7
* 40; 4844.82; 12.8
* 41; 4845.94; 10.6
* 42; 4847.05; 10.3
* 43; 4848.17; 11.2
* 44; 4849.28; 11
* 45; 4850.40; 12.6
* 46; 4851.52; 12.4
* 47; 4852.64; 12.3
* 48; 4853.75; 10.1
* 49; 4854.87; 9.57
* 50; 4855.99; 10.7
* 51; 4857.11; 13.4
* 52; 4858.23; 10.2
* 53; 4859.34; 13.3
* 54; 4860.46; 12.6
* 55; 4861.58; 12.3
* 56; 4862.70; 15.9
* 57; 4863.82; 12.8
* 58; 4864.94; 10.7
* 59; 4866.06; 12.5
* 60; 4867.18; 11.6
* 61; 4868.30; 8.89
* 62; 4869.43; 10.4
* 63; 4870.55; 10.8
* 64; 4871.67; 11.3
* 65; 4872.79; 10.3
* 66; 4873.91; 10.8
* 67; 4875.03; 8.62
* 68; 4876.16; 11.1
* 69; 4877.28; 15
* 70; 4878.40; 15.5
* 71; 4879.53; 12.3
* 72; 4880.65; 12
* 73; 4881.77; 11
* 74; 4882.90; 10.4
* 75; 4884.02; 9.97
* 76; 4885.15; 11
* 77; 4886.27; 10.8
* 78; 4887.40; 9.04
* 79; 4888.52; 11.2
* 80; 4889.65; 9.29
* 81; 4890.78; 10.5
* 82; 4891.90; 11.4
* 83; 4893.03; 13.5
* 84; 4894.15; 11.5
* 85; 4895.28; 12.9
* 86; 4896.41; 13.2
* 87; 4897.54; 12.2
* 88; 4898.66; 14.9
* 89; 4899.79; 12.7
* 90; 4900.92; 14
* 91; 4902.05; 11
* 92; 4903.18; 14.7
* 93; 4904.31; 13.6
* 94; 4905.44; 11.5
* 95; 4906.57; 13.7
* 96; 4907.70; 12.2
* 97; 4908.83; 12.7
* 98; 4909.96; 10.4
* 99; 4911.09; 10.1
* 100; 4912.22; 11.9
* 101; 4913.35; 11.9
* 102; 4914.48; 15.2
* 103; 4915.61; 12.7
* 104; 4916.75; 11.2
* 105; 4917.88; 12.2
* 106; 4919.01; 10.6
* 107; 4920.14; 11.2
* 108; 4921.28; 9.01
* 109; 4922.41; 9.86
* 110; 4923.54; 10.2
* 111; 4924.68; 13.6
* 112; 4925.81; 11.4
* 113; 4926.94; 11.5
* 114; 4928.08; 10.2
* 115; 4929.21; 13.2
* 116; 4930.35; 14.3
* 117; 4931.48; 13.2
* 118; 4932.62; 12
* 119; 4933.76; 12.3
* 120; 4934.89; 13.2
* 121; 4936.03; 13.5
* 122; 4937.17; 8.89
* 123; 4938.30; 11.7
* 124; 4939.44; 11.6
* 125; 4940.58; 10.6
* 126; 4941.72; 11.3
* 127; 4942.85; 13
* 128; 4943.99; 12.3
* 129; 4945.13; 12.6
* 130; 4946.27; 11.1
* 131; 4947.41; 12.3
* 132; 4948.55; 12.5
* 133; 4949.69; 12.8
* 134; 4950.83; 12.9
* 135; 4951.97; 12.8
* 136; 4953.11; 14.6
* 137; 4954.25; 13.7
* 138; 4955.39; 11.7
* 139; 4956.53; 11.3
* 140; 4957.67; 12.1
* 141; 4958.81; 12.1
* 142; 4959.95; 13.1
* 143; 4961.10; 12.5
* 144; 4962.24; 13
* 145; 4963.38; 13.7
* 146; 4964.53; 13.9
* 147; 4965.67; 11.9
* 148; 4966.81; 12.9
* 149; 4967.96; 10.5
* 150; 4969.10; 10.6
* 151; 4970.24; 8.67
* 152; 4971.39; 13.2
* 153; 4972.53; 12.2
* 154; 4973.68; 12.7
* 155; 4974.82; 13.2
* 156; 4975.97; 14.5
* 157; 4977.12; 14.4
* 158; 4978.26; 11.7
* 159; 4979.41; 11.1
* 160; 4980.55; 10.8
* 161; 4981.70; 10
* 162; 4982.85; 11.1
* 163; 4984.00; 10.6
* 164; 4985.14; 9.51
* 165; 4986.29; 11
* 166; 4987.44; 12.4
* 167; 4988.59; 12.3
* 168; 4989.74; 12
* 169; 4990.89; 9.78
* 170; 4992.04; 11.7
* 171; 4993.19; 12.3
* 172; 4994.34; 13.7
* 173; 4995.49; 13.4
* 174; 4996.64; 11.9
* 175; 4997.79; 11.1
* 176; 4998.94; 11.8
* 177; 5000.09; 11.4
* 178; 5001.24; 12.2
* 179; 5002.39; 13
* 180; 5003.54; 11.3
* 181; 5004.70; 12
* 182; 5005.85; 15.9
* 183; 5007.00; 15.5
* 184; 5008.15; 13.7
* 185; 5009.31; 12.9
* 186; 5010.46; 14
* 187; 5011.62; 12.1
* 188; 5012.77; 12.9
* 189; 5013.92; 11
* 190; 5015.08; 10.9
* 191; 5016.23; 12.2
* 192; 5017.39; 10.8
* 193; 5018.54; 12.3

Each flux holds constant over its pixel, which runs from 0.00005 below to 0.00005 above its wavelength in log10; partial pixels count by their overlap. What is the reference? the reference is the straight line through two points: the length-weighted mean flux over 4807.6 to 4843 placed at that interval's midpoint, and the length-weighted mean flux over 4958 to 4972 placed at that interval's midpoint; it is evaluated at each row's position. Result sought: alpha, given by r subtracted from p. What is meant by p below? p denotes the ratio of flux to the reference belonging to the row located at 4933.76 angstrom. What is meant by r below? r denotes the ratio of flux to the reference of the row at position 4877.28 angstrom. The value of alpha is -0.254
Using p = 1.02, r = 1.28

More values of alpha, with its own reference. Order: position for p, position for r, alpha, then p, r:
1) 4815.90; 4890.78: -0.063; 0.83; 0.89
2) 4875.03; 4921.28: -0.019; 0.73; 0.75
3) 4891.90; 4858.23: 0.089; 0.96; 0.88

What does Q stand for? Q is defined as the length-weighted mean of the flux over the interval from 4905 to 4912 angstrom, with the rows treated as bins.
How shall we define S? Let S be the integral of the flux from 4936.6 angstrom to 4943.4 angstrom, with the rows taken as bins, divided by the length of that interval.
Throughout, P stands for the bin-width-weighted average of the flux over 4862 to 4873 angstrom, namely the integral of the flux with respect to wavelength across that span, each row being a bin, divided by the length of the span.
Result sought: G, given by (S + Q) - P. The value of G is 11.4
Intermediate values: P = 11.6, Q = 11.8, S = 11.2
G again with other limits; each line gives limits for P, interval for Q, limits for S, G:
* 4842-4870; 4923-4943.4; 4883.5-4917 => 12.4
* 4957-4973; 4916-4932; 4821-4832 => 10.9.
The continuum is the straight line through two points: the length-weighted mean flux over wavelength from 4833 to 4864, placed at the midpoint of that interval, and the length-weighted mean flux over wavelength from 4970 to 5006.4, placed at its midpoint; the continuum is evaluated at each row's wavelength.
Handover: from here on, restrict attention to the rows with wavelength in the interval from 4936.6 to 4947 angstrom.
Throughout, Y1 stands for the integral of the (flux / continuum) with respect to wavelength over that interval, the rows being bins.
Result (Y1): 10 angstrom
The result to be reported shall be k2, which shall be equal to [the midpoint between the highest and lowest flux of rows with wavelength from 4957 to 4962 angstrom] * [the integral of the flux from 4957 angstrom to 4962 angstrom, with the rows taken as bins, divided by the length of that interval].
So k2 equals 157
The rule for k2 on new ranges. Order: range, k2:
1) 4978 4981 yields 126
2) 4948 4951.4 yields 162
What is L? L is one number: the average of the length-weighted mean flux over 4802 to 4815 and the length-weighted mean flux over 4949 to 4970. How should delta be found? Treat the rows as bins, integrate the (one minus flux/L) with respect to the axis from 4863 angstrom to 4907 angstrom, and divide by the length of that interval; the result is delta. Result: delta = 0.05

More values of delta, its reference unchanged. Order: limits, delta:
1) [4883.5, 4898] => 0.09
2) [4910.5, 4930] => 0.07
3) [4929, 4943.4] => 0.02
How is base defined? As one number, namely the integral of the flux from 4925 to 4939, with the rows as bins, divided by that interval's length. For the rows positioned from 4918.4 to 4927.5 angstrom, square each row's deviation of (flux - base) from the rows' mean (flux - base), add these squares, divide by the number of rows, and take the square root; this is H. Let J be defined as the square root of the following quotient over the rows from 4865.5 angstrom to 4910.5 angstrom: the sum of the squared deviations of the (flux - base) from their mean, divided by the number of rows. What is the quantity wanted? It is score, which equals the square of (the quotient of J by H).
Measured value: 1.73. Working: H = 1.3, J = 1.7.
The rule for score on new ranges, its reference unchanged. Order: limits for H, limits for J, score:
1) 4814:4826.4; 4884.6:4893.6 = 2.79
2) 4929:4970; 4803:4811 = 1.73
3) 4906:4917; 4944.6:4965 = 0.37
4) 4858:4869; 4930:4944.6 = 0.55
